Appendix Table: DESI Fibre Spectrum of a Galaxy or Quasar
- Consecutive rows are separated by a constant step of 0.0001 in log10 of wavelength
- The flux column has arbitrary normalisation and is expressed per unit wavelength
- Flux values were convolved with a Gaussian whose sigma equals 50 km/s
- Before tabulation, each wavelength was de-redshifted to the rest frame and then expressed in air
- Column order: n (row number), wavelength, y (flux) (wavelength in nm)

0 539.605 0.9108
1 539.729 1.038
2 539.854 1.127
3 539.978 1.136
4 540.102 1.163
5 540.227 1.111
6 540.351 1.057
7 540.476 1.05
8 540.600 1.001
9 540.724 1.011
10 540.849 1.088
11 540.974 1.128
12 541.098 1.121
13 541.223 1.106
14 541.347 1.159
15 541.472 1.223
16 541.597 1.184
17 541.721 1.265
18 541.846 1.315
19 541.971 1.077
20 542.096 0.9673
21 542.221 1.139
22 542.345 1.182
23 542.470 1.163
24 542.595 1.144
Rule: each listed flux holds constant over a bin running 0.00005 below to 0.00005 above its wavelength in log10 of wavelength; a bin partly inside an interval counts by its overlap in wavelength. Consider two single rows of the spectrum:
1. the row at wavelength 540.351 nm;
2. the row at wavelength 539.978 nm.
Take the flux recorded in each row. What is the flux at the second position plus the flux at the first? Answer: 2.19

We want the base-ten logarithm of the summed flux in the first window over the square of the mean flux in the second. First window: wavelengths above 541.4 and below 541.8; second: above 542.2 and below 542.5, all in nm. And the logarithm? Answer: 0.43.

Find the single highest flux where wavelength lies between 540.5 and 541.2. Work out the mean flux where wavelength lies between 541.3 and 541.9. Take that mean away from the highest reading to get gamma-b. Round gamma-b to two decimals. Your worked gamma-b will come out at -0.10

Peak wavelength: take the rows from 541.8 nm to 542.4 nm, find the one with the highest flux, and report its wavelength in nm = 541.846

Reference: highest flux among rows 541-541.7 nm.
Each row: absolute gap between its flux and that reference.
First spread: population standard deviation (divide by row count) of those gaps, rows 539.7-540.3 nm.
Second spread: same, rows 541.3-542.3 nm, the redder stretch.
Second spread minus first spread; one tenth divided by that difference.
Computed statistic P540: 3.1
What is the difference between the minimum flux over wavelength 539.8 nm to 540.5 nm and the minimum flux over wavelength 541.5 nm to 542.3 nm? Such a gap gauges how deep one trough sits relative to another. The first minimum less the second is 0.08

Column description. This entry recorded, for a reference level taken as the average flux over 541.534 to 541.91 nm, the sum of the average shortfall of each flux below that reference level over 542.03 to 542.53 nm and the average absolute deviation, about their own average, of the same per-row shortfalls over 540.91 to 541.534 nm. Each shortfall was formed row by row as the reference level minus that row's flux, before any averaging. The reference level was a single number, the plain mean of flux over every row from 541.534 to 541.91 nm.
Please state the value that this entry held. 0.18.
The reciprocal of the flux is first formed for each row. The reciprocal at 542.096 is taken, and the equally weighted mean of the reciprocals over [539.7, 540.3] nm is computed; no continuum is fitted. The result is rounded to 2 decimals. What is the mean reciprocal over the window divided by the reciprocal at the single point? 0.87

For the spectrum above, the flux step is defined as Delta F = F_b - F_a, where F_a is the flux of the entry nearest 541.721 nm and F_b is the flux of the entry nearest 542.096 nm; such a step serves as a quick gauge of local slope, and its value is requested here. -0.30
